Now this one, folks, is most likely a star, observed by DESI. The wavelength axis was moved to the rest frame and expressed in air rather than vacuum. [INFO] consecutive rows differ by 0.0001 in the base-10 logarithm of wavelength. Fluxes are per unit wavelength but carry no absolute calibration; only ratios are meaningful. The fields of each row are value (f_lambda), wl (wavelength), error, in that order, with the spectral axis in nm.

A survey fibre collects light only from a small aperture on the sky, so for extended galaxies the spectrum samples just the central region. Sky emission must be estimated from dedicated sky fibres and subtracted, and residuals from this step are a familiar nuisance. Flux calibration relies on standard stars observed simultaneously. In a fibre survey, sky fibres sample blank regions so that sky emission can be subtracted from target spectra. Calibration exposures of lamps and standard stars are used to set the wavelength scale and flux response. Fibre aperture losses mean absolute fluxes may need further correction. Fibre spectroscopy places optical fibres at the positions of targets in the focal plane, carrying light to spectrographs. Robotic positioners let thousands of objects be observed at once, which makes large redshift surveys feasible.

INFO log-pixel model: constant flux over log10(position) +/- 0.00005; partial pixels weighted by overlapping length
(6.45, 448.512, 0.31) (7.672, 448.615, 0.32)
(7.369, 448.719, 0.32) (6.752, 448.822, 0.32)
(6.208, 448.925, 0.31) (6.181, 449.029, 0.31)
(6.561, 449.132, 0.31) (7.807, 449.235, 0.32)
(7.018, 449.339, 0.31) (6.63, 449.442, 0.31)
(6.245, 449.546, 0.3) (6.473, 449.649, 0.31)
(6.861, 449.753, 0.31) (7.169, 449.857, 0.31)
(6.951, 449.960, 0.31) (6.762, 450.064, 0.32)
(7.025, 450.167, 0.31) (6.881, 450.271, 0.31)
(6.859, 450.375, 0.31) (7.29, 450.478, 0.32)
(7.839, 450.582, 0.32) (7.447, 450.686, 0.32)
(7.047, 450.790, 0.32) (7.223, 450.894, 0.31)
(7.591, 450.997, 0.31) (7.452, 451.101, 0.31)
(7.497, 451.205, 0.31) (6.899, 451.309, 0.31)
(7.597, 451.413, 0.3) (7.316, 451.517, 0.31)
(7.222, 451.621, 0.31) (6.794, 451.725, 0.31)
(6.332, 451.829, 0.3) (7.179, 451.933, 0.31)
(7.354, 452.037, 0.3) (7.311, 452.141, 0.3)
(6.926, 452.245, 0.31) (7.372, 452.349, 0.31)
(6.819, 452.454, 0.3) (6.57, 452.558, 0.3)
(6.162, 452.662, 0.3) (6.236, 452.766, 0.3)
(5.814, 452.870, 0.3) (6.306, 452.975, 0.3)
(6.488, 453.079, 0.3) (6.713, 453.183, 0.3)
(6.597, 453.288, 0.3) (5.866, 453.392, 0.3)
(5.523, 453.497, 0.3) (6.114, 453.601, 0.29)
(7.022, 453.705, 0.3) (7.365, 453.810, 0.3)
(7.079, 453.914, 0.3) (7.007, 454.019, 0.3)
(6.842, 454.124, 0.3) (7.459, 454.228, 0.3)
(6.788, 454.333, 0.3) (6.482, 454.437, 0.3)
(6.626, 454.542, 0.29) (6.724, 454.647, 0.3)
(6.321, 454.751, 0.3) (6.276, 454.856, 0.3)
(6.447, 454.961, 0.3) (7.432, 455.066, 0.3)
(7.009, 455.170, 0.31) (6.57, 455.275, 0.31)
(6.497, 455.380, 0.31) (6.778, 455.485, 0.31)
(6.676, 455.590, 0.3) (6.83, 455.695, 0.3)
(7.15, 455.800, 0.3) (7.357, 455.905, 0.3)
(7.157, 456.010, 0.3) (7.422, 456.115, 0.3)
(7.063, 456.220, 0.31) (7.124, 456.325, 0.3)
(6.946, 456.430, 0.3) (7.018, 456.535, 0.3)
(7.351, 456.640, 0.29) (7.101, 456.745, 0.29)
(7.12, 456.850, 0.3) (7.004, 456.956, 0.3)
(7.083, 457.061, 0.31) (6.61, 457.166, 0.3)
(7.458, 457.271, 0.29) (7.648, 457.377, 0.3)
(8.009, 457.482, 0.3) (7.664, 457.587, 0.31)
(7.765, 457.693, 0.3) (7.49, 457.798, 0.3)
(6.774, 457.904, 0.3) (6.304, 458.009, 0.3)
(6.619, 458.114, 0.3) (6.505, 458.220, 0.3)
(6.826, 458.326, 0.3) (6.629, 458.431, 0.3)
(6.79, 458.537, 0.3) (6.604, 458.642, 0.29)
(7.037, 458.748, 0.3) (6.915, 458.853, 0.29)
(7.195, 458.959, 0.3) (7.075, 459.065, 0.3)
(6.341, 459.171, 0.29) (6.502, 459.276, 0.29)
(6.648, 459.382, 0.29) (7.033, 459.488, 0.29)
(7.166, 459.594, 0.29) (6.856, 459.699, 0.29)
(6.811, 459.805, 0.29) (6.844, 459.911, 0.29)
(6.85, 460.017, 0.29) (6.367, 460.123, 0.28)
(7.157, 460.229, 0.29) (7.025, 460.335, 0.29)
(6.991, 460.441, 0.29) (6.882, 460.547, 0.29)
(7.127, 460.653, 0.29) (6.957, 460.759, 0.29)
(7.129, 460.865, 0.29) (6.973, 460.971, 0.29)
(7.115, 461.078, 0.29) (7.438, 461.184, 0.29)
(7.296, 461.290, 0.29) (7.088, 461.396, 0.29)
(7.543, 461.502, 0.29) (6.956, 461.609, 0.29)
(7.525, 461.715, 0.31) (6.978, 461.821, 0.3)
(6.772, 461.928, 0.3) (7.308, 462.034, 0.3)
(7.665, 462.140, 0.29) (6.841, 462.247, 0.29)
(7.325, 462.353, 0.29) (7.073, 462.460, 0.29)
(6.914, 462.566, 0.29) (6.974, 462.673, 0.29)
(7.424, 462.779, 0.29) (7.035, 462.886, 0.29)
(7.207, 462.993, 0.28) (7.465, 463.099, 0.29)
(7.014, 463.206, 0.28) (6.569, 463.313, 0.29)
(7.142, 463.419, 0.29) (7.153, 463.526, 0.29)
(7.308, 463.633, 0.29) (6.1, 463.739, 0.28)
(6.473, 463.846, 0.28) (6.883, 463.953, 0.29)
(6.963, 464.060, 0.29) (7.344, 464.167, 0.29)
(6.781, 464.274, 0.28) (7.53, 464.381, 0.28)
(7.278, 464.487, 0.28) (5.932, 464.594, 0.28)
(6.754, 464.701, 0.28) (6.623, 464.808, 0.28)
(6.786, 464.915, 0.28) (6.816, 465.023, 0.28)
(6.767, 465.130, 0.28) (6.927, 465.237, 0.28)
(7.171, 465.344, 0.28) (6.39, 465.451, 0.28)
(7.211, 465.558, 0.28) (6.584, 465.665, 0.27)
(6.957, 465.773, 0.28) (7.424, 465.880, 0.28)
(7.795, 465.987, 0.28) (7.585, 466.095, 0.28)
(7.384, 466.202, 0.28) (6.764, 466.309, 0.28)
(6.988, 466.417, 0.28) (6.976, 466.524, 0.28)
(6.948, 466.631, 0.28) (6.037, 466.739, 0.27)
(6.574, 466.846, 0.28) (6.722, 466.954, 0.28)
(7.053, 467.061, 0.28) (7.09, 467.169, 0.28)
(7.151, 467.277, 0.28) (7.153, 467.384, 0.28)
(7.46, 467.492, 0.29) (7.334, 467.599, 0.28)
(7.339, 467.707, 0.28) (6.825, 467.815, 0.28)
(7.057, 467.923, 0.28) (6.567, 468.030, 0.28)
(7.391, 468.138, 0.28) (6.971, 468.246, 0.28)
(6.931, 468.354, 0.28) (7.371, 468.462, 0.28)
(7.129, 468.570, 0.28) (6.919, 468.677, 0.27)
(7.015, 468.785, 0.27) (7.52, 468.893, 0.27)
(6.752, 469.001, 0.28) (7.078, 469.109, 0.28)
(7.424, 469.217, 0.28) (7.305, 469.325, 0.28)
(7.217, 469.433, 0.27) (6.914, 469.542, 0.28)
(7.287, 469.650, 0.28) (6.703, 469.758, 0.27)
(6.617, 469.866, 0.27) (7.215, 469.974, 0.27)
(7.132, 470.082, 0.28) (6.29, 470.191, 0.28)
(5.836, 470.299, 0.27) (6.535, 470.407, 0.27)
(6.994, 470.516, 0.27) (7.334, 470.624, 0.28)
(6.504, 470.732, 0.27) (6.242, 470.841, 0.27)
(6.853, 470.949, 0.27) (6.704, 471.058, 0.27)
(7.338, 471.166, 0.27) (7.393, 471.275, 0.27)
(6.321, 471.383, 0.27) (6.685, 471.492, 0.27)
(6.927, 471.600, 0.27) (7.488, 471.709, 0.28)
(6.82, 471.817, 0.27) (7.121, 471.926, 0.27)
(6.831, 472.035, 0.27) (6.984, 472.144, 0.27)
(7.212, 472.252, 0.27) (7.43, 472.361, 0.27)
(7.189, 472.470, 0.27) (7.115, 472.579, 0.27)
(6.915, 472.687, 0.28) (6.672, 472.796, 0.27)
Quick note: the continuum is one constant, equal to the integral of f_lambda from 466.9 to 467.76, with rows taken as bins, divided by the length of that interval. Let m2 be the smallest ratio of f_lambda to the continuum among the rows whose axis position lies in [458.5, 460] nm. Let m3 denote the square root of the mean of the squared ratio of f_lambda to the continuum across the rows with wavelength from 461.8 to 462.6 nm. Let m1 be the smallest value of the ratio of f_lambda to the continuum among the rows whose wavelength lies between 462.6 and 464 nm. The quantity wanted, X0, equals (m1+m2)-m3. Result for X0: 0.744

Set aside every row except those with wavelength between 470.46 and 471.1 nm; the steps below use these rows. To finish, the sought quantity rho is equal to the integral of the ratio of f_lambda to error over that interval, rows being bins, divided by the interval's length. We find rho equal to 24.9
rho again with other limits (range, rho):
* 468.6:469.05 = 25.9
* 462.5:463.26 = 24.9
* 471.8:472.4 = 26.2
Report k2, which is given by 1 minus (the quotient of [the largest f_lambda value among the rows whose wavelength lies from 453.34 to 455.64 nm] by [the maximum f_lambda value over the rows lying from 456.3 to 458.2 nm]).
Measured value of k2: 0.07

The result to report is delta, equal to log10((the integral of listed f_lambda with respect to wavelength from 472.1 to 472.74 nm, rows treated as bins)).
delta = 0.66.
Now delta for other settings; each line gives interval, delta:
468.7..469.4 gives 0.70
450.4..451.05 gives 0.68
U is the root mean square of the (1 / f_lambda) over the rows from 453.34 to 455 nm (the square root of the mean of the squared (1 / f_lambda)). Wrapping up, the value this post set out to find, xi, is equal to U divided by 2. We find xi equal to 0.0762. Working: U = 0.152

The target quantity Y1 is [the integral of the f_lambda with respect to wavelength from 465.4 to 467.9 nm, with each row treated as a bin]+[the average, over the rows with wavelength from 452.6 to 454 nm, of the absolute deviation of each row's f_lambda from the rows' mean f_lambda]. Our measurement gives 18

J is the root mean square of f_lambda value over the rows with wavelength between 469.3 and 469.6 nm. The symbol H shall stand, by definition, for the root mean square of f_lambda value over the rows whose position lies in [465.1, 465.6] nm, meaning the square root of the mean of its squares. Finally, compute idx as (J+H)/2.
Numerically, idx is 7.02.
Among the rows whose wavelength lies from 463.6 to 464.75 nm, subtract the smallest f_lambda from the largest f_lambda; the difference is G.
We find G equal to 1.60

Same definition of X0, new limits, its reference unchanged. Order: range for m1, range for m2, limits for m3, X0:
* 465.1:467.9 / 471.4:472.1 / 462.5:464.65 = 0.801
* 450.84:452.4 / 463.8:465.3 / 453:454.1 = 0.791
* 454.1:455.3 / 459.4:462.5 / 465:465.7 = 0.810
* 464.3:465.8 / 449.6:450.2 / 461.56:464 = 0.747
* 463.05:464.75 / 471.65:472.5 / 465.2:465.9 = 0.809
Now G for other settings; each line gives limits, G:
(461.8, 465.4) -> 1.73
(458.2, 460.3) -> 0.85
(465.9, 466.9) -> 1.76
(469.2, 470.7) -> 1.59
